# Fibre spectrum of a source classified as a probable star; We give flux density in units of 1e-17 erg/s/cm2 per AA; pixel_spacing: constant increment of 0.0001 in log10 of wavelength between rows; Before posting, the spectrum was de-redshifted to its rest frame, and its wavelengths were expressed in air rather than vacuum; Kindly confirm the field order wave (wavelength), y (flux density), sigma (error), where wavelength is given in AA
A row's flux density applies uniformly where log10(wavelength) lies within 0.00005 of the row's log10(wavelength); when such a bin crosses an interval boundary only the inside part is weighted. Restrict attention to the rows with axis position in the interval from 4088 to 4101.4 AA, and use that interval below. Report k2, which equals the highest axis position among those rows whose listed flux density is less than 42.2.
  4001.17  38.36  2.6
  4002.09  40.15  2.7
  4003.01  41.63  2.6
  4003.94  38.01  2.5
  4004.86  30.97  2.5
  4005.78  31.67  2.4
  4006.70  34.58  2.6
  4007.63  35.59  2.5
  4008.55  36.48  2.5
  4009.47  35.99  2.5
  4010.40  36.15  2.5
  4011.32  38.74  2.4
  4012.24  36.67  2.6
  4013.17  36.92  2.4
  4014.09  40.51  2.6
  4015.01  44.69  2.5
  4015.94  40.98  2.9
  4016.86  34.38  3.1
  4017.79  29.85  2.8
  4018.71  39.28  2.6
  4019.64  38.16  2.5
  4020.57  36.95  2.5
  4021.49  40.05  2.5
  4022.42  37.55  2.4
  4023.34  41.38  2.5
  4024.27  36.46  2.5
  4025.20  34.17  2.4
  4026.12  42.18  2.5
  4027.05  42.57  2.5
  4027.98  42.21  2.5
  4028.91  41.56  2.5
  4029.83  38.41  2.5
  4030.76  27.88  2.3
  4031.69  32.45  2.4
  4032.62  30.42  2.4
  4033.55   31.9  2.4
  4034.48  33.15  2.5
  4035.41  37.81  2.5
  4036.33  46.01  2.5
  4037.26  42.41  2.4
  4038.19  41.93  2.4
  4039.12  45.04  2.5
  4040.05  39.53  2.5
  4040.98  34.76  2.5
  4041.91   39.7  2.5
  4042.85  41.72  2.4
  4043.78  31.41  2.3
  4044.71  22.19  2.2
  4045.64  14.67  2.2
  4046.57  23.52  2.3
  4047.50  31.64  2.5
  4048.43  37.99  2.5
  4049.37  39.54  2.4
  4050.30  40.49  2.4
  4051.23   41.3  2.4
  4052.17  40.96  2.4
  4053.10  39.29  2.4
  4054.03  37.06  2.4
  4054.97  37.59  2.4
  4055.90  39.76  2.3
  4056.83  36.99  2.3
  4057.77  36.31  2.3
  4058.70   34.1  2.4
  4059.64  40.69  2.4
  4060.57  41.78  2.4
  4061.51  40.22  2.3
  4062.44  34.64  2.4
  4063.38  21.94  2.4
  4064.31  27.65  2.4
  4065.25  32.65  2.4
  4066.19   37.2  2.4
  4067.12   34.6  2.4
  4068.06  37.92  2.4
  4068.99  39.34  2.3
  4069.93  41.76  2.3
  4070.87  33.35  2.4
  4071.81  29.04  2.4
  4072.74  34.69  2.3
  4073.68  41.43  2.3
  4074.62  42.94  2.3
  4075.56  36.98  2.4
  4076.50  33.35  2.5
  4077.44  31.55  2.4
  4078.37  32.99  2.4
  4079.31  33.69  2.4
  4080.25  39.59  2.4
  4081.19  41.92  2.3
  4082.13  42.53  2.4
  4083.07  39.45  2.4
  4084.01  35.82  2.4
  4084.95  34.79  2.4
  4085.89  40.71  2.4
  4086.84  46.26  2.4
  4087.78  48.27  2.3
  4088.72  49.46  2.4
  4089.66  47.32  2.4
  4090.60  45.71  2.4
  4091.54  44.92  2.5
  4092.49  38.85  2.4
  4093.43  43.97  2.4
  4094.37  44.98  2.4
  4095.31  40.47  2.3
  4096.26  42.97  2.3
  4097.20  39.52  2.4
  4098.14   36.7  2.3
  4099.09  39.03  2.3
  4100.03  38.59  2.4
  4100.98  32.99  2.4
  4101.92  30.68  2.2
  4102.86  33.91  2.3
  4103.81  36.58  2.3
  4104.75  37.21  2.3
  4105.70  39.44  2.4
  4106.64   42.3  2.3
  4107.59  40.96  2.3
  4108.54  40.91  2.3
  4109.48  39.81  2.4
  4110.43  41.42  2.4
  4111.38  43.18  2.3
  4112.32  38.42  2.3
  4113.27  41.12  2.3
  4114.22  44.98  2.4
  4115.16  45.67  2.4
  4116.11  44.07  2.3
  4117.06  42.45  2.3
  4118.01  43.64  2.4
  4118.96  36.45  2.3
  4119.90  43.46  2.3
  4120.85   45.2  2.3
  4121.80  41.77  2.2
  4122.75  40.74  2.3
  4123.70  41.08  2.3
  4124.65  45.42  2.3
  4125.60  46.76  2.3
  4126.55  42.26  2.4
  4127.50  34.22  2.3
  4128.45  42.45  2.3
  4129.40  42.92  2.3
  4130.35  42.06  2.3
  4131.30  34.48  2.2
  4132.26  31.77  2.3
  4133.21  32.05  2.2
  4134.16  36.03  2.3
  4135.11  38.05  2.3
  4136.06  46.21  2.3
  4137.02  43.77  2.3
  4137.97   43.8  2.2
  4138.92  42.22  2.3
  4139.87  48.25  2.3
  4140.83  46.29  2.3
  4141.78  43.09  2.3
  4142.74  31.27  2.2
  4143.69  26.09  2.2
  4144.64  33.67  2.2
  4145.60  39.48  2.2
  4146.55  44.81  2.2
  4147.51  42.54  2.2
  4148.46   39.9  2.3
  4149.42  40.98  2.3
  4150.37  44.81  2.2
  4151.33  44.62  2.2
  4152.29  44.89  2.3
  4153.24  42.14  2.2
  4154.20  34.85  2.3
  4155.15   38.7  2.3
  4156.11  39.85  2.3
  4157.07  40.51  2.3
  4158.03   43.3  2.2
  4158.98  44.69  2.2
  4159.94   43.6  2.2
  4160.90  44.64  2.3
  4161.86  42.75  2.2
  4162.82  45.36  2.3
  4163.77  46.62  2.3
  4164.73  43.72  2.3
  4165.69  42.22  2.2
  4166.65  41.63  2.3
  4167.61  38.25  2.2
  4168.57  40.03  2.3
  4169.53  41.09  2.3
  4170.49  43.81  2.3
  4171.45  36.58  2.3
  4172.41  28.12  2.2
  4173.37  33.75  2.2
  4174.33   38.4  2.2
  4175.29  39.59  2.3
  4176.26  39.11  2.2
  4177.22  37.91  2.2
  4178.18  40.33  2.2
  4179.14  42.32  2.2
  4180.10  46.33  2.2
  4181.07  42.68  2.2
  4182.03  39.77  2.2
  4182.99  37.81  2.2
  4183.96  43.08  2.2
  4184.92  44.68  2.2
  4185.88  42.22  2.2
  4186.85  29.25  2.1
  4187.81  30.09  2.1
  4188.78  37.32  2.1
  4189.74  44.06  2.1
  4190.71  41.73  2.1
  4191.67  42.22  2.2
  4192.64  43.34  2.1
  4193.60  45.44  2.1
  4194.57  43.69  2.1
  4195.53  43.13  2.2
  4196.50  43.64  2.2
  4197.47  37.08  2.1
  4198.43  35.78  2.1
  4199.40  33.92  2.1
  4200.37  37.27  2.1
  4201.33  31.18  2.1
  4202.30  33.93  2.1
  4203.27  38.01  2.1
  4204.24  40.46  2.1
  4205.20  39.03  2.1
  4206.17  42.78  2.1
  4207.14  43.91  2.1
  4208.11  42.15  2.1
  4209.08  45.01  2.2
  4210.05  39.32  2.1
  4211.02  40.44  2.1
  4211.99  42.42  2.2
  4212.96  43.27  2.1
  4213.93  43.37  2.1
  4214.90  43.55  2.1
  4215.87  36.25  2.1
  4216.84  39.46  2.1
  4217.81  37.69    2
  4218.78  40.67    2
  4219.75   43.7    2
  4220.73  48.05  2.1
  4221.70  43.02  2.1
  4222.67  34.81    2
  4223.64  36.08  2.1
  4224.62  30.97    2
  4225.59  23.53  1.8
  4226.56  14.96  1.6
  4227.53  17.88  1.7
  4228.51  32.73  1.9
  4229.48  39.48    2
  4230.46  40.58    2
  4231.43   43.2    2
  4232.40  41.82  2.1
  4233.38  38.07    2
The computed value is 4100.98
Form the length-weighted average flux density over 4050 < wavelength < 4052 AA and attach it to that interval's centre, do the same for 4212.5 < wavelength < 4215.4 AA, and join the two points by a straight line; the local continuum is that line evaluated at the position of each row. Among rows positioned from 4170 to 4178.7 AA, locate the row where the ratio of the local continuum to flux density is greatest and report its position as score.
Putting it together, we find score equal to 4172.41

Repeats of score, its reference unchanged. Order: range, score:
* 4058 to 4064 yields 4063.38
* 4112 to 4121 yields 4118.96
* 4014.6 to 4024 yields 4017.79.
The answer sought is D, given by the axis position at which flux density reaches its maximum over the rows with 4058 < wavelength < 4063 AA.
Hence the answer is 4060.57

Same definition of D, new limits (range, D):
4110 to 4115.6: 4115.16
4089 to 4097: 4089.66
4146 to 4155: 4152.29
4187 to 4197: 4193.60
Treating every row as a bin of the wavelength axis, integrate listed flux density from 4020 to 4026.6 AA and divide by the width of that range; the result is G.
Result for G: 38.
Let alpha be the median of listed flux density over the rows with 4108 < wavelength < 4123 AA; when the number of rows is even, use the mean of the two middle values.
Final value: 42.1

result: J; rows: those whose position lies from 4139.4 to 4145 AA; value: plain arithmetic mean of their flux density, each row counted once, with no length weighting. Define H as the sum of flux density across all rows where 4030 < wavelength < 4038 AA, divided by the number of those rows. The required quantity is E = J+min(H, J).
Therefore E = 73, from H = 35.3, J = 38.1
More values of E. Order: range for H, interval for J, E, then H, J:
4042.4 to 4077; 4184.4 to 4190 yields 73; 35.4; 37.9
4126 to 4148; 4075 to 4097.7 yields 80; 39.5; 40.7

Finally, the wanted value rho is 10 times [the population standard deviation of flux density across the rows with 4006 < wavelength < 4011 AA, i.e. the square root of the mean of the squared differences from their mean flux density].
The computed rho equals 7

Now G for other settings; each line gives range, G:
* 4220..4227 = 34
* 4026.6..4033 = 37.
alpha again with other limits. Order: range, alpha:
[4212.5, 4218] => 41.4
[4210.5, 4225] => 40.7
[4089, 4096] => 44.9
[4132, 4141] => 43.0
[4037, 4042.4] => 40.8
